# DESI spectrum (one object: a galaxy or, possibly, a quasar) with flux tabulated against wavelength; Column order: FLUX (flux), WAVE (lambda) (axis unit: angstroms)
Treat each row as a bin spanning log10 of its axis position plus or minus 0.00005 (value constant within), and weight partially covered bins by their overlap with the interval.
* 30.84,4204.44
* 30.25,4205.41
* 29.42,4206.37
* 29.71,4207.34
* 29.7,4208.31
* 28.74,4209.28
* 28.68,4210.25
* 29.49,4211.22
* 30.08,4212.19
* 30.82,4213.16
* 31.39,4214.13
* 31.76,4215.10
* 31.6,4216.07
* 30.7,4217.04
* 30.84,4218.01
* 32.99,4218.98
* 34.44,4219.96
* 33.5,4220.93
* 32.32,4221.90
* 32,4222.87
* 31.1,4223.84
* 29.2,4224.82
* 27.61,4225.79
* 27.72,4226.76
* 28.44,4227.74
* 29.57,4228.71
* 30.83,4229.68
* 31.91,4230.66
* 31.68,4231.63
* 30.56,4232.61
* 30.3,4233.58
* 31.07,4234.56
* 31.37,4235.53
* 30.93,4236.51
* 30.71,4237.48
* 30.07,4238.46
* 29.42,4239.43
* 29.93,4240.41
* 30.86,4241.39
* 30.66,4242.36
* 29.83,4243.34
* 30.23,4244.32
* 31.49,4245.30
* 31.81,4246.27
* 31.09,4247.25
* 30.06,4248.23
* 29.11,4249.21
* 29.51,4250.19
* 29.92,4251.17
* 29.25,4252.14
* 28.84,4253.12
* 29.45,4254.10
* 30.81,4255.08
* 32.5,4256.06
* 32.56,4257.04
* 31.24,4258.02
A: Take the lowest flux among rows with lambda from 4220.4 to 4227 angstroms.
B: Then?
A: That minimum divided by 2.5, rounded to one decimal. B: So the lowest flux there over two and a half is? 11.0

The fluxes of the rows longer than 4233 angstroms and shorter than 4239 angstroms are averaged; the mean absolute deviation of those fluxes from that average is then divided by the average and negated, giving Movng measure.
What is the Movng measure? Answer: -0.012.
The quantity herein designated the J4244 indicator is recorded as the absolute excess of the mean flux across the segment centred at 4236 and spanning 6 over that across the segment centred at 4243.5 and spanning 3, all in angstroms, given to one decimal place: 0.5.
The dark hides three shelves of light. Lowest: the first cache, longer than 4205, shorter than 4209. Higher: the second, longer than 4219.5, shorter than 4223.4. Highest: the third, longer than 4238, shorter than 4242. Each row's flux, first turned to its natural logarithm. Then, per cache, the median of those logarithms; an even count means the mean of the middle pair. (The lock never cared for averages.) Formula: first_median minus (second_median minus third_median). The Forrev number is 3.30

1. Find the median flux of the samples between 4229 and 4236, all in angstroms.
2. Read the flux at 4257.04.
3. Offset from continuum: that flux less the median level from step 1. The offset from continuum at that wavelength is 1.5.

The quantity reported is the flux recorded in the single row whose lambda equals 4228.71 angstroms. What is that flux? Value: 29.57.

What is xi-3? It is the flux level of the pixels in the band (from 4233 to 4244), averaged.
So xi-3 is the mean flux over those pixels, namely 30.5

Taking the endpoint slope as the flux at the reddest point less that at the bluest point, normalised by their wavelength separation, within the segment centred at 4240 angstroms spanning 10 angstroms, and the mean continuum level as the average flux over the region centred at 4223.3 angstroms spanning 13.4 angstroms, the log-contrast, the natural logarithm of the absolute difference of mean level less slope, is 3.43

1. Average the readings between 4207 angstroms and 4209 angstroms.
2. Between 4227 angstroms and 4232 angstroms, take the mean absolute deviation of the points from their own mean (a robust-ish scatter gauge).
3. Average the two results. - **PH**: 15.4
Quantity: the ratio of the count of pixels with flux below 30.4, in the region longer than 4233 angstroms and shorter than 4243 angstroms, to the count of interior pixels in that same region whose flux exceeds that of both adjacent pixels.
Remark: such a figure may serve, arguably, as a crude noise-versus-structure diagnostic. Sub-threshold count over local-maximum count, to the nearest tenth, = 2.0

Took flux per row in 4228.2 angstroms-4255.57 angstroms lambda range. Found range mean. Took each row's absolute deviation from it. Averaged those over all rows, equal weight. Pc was 0.7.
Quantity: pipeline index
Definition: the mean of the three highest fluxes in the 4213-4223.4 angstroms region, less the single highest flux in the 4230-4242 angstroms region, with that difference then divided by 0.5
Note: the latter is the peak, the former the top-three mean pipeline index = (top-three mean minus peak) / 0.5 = 3.5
